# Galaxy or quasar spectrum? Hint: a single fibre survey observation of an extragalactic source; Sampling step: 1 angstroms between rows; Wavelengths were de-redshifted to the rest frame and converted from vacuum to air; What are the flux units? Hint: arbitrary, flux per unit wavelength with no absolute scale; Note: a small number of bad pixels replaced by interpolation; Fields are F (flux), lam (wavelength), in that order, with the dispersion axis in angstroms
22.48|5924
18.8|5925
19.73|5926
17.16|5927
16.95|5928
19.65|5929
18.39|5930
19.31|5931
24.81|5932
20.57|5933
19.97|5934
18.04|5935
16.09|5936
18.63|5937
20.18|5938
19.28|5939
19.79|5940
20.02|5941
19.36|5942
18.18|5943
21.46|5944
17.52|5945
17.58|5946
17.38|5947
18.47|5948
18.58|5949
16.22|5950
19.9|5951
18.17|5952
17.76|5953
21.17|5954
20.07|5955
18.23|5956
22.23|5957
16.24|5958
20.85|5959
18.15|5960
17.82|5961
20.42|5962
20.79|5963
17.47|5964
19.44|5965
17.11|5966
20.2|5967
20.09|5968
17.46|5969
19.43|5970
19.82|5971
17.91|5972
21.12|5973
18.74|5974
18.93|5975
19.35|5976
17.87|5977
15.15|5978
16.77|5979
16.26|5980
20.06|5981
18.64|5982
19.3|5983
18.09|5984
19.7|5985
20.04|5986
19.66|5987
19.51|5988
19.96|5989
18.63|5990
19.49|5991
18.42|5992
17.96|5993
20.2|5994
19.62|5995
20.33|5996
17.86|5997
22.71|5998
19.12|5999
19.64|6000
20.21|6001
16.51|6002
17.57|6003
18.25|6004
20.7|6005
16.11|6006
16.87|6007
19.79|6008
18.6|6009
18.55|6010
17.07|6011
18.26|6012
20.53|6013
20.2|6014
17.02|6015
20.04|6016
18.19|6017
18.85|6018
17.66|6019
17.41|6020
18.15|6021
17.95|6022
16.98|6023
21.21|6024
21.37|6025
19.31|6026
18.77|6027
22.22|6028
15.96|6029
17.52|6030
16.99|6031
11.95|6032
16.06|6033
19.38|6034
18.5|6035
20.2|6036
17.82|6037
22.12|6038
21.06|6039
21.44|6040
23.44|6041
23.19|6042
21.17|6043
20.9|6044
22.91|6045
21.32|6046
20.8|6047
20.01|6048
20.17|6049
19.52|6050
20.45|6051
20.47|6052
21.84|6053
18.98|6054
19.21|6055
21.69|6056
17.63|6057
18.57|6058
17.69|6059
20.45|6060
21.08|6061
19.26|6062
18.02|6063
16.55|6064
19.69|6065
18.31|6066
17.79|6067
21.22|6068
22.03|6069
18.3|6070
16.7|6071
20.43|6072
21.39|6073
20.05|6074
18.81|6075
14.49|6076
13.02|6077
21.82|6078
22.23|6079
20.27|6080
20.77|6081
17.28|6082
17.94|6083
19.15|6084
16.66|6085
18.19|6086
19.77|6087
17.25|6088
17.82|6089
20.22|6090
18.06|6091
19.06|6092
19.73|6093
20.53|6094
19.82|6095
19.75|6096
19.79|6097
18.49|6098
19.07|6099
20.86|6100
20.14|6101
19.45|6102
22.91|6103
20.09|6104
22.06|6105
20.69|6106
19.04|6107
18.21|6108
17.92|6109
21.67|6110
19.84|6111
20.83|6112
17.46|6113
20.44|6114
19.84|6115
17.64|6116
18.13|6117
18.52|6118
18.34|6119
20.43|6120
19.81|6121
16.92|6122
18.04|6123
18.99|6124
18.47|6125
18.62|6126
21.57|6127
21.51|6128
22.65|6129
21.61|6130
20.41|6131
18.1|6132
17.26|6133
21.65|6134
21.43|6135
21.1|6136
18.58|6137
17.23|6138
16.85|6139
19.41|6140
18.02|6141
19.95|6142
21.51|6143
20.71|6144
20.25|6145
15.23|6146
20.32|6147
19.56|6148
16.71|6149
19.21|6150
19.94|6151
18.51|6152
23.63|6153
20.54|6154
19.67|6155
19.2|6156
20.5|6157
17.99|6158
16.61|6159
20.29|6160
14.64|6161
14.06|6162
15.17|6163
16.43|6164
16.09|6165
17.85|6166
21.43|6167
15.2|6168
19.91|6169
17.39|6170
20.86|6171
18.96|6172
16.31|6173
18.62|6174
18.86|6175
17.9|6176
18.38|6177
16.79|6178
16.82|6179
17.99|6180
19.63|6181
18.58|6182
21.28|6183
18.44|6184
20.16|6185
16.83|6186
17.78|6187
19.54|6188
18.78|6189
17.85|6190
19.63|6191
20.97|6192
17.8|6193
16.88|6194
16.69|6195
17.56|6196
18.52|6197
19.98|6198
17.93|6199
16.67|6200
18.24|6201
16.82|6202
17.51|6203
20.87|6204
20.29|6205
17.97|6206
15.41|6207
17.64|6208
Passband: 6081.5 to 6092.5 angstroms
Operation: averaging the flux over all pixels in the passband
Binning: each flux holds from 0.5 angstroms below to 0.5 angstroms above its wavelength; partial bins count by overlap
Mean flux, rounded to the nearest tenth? 18.3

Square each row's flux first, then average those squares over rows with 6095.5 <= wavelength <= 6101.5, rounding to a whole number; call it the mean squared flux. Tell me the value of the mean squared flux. 388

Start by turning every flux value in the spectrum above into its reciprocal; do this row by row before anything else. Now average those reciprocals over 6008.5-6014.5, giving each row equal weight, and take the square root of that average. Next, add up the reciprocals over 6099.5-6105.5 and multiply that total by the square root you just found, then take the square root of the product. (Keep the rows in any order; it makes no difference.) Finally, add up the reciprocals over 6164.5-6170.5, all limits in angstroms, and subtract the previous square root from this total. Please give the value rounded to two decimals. 0.08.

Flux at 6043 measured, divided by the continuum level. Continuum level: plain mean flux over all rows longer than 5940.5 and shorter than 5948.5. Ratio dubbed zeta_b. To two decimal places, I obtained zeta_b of 1.13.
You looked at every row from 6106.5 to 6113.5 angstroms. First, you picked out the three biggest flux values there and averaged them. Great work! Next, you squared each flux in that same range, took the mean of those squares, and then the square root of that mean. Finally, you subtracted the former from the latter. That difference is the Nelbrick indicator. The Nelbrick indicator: -1.44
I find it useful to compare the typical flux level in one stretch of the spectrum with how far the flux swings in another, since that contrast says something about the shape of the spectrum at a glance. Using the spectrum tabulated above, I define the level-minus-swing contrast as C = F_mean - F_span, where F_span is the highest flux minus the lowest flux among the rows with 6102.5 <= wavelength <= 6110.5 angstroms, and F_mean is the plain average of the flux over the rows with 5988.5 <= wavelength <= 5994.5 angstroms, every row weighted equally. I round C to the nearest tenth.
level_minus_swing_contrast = 14.1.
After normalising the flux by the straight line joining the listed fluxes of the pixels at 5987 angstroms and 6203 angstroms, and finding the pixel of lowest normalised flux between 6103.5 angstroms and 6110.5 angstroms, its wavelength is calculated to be 6109 angstroms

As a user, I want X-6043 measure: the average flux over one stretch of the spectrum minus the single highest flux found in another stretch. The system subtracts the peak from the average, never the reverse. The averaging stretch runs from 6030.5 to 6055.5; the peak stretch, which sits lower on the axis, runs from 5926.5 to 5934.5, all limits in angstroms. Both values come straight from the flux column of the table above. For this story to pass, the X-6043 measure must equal -4.8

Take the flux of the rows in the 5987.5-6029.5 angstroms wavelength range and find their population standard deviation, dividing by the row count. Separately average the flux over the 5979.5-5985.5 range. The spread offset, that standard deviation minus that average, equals -17.1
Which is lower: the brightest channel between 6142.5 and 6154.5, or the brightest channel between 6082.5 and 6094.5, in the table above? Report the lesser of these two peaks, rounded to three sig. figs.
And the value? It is 20.5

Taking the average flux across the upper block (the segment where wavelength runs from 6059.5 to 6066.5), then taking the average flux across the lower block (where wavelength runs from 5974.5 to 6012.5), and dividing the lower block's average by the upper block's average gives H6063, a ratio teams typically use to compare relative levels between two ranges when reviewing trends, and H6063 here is 0.98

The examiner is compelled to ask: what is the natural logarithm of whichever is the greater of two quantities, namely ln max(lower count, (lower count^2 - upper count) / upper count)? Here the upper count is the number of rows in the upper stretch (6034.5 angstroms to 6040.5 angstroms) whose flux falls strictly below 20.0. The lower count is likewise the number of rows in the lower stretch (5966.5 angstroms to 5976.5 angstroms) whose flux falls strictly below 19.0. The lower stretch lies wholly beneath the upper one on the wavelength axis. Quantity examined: 1.9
